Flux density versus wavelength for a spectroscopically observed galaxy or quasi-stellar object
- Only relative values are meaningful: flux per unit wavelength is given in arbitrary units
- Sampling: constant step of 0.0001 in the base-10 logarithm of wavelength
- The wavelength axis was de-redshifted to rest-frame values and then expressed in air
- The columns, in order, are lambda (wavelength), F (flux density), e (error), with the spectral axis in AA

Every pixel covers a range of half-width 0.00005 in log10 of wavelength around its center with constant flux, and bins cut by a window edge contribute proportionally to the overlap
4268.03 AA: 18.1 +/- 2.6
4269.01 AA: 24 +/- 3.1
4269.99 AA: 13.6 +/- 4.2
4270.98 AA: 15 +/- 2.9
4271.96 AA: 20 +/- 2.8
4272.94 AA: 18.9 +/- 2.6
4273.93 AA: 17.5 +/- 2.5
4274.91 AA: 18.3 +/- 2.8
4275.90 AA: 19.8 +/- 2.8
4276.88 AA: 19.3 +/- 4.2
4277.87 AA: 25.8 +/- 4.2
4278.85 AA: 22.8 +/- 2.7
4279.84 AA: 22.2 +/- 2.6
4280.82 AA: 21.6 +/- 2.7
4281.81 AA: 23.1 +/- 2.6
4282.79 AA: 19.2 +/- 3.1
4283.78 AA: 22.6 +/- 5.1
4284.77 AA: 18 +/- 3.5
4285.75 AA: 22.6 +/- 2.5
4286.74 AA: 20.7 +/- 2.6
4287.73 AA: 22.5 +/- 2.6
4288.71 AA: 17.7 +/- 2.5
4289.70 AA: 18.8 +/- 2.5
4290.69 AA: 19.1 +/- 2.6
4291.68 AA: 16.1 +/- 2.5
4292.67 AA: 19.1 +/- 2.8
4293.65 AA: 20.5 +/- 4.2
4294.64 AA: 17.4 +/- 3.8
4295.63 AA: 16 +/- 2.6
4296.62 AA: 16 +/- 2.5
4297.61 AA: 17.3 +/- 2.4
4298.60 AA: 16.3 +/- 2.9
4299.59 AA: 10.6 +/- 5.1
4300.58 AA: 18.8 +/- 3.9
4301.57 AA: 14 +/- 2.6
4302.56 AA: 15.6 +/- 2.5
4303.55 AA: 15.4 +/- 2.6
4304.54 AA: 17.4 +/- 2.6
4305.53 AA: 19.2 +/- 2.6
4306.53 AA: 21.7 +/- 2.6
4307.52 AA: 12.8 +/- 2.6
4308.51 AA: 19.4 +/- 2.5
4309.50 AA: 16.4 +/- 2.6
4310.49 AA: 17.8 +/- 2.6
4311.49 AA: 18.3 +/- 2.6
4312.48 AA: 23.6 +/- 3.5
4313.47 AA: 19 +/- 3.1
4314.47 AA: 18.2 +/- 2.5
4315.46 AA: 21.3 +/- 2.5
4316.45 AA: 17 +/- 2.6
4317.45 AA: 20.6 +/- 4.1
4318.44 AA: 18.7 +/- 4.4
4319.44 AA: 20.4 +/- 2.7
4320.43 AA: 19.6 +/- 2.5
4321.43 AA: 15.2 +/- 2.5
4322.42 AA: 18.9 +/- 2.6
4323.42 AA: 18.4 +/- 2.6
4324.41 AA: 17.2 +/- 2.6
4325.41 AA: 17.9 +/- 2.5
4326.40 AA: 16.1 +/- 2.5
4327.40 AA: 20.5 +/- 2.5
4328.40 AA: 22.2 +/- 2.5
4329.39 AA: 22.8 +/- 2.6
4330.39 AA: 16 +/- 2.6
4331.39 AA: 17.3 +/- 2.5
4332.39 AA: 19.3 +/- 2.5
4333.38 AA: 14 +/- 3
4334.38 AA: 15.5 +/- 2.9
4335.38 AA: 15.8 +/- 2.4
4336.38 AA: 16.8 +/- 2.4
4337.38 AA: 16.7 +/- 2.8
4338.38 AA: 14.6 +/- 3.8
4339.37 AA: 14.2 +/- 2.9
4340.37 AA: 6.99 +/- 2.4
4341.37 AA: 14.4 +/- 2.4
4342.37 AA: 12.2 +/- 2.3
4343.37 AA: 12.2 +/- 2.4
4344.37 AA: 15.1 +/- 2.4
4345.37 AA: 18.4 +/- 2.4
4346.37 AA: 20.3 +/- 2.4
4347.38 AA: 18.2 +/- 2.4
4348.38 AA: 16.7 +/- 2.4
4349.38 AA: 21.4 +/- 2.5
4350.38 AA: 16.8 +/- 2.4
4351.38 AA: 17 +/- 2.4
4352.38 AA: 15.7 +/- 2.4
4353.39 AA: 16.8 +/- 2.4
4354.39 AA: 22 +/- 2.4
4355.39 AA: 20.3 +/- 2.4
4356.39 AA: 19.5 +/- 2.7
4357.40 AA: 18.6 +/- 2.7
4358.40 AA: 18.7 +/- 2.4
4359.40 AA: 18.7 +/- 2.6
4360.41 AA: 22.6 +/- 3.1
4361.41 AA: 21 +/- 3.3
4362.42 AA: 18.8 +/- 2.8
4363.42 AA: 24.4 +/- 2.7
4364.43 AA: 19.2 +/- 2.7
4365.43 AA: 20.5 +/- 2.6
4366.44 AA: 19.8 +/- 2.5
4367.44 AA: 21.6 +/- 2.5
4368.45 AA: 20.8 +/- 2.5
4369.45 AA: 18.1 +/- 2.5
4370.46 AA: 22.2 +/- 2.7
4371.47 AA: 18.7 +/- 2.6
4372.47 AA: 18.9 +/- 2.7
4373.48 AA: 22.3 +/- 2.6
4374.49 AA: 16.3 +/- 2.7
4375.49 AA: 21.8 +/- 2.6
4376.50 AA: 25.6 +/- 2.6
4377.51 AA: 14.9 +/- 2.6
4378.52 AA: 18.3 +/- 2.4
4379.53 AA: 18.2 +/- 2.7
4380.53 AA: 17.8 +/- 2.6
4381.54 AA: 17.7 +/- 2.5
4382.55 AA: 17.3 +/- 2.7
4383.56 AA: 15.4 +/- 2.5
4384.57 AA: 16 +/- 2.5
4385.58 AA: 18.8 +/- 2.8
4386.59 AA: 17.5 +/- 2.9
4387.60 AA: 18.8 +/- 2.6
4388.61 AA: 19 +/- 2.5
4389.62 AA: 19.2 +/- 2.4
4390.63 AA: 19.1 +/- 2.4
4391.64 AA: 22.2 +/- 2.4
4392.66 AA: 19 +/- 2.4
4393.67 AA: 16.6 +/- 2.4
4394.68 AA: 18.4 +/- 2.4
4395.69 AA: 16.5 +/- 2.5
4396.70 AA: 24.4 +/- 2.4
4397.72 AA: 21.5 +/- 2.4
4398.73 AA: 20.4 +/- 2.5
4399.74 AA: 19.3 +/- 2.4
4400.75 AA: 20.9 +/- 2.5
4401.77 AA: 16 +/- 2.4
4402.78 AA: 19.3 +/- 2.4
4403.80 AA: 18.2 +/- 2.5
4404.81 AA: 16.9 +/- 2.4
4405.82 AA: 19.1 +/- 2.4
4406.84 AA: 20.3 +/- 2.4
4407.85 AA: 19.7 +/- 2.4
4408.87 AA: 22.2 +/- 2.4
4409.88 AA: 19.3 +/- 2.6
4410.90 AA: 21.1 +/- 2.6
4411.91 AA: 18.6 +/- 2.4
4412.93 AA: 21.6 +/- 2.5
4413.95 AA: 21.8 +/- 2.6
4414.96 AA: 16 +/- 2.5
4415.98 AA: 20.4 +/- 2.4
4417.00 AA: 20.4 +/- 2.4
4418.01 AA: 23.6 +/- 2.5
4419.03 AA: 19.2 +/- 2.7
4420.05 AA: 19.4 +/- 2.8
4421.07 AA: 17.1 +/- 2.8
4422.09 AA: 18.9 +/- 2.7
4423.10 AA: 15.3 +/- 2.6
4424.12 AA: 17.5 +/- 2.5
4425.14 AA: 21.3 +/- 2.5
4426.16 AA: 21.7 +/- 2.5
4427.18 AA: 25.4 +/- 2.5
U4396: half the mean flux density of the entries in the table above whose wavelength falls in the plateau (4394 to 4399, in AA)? 10.1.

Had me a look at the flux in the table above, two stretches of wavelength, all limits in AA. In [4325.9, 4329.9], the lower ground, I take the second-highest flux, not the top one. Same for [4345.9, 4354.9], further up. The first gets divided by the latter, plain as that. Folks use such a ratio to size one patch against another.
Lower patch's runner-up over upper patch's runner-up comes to 1.04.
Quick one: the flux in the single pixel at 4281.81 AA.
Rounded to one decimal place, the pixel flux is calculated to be 23.1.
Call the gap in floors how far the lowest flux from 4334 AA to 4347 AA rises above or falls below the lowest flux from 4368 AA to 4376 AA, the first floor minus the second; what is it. -9.3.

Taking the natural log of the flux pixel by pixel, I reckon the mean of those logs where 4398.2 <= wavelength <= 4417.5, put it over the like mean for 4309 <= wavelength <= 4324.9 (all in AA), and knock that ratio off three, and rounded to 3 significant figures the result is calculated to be 1.99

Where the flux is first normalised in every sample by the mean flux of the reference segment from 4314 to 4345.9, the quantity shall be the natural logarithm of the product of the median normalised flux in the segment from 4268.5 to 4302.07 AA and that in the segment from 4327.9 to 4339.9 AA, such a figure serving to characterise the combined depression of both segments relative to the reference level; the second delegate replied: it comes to 0.070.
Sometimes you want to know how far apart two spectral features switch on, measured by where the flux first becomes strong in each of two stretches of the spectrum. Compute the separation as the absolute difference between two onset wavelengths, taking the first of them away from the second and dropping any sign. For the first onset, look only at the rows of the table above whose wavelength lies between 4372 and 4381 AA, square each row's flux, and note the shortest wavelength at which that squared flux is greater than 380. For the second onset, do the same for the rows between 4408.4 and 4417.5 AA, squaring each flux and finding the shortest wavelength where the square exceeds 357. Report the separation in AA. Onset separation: 35.4 AA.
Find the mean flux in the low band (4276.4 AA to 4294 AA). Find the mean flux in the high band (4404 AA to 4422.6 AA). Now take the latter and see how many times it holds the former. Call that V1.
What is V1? 0.96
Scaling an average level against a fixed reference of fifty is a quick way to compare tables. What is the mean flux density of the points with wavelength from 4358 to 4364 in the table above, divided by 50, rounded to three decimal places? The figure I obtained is 0.414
